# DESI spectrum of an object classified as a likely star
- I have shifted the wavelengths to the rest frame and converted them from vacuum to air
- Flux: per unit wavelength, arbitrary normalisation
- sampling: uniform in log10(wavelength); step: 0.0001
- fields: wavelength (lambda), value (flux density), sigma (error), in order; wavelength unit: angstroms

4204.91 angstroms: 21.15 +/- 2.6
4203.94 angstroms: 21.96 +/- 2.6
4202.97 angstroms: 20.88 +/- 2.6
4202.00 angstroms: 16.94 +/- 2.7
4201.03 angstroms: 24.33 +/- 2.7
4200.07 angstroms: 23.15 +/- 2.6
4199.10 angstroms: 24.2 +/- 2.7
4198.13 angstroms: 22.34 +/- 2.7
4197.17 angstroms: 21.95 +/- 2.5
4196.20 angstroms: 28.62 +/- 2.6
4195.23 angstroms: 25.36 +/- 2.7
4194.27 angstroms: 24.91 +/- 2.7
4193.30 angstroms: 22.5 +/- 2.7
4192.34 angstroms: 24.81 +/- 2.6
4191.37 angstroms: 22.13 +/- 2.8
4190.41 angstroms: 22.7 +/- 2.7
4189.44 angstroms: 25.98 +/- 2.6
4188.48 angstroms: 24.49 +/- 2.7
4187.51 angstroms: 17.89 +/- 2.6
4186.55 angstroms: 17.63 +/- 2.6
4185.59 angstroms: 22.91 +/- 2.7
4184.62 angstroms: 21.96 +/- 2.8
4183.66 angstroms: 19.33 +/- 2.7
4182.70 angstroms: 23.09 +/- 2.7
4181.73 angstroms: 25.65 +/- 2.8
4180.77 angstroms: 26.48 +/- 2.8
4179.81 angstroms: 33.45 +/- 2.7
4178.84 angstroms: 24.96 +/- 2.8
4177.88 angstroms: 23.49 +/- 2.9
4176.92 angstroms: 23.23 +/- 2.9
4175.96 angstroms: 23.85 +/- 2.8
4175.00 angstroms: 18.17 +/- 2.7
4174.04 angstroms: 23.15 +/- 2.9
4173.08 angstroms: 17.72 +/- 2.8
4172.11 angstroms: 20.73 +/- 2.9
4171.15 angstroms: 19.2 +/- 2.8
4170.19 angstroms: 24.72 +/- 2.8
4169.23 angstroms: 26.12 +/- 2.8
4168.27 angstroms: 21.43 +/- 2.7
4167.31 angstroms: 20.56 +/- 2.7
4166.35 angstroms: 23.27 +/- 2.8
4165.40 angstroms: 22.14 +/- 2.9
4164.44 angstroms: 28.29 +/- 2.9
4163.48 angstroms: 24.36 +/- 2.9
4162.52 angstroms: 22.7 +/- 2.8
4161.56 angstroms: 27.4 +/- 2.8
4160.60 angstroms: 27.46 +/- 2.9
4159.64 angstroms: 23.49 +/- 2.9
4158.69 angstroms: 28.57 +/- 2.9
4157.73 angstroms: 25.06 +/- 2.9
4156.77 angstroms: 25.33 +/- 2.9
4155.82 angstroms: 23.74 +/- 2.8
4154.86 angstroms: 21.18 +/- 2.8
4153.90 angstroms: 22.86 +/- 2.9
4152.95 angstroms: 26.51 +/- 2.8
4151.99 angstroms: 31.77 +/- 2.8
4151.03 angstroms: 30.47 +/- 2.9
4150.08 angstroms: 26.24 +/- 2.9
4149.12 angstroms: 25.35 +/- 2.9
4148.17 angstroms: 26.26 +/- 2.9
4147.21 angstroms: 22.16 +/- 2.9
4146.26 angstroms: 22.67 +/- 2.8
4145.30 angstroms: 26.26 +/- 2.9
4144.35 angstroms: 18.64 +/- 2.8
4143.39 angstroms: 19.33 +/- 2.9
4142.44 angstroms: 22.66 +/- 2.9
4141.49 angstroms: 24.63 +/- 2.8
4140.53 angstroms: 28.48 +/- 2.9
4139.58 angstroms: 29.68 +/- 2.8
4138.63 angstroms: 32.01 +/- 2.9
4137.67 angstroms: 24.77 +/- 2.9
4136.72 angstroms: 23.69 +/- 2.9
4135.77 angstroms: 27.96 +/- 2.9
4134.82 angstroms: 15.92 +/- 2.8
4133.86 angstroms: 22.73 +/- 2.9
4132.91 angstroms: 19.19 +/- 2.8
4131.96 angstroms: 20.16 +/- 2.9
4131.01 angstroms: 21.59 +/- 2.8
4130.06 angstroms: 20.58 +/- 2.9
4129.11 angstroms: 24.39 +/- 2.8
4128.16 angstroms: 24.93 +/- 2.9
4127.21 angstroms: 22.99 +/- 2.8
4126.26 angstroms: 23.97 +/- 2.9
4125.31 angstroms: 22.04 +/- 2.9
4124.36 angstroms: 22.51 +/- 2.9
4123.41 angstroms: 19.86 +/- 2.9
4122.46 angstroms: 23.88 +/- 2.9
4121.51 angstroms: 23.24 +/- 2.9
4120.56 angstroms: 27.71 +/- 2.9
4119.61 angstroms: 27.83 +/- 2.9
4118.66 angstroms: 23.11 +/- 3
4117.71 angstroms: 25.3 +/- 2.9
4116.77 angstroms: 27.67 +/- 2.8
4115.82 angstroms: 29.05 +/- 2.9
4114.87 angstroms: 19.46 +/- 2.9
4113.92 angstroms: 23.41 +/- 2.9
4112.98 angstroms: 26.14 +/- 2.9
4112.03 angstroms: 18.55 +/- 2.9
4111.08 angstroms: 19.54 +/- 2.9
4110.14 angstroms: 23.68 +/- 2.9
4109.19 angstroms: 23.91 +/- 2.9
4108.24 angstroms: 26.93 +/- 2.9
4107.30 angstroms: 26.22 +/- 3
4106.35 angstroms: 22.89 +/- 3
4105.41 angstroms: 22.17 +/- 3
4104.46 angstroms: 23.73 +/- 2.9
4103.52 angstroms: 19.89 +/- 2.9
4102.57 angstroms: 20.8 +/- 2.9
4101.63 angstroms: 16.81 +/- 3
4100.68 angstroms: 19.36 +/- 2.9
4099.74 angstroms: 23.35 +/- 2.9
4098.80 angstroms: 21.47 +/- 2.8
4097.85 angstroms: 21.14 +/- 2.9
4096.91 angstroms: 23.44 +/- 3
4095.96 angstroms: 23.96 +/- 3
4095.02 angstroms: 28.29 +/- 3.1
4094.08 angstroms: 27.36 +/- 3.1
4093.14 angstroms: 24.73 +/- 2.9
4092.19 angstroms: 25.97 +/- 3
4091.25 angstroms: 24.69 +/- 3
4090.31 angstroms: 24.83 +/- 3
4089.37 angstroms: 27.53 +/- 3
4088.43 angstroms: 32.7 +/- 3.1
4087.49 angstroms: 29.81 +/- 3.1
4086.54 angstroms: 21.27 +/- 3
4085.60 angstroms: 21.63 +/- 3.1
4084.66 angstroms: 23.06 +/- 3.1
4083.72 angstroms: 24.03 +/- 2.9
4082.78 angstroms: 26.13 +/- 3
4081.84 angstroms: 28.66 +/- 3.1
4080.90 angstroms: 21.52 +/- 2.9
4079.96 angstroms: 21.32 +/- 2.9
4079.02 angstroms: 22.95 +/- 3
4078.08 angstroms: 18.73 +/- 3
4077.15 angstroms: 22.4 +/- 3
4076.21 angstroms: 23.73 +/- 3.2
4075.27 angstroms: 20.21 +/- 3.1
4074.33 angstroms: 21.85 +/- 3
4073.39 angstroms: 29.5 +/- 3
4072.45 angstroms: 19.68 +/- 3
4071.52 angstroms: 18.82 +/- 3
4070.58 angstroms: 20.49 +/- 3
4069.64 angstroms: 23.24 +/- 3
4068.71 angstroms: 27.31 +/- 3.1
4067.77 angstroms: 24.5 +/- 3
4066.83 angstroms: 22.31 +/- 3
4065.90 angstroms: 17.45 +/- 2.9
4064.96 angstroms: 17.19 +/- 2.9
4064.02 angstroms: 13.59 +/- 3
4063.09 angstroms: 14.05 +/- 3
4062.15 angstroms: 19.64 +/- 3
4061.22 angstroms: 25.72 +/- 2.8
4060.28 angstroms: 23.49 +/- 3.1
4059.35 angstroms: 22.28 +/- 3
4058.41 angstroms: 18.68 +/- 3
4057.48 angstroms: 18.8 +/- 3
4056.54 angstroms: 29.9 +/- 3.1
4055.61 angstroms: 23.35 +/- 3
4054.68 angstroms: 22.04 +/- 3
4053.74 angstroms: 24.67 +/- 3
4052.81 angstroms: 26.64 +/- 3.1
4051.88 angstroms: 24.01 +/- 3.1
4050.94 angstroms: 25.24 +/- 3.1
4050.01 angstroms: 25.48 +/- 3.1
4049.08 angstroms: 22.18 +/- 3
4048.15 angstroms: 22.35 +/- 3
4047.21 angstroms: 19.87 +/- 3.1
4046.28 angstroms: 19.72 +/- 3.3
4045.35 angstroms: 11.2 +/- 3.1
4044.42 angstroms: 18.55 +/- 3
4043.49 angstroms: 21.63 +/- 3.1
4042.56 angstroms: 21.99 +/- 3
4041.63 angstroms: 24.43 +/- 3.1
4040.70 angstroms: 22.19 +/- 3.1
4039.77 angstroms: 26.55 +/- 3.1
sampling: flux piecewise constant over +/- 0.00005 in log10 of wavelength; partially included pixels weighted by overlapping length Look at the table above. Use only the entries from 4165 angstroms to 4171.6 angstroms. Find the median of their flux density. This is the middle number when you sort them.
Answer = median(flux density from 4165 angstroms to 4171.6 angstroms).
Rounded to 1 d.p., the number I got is 22.1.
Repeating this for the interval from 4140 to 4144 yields 23.6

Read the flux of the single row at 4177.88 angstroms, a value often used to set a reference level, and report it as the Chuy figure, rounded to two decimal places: 23.49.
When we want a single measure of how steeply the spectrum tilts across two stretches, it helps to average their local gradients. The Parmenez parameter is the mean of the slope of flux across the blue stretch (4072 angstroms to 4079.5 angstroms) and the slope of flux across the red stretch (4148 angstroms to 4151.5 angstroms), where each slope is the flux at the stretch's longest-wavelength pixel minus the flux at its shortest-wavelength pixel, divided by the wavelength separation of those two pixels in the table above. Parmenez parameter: 1.0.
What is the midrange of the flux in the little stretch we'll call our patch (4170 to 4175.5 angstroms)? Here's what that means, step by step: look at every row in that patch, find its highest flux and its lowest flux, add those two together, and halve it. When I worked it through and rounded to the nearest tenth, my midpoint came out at 21.2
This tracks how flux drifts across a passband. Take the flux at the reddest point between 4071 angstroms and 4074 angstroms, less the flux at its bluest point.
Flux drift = 11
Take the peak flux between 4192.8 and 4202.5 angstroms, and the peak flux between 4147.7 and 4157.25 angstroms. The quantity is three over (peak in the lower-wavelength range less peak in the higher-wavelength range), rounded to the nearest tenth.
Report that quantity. 1.0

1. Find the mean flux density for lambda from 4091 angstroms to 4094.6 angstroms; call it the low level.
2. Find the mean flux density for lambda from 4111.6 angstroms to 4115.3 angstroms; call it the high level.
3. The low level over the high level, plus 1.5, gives 2.67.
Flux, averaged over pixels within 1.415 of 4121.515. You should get 24.9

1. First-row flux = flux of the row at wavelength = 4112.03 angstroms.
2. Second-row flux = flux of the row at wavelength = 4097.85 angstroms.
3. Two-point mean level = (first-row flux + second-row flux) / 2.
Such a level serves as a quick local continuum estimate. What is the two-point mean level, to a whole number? 20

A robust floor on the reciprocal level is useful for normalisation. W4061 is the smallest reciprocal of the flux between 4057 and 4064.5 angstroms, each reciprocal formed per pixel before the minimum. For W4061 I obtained 0.0389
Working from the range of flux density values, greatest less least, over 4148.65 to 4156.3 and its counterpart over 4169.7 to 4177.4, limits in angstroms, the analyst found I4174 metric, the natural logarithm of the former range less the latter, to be 1.28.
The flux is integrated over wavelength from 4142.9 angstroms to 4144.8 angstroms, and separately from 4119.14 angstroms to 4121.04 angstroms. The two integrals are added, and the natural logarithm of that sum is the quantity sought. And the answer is 4.49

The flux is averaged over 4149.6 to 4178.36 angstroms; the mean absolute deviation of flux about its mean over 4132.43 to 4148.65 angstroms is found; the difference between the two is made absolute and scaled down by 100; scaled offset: 0.2075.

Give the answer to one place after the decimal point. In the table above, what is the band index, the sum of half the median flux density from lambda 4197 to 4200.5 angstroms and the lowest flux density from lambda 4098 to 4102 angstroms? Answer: 28.2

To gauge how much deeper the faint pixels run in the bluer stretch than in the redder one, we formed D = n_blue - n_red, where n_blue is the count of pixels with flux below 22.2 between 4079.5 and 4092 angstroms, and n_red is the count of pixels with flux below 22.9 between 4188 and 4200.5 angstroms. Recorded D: -1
